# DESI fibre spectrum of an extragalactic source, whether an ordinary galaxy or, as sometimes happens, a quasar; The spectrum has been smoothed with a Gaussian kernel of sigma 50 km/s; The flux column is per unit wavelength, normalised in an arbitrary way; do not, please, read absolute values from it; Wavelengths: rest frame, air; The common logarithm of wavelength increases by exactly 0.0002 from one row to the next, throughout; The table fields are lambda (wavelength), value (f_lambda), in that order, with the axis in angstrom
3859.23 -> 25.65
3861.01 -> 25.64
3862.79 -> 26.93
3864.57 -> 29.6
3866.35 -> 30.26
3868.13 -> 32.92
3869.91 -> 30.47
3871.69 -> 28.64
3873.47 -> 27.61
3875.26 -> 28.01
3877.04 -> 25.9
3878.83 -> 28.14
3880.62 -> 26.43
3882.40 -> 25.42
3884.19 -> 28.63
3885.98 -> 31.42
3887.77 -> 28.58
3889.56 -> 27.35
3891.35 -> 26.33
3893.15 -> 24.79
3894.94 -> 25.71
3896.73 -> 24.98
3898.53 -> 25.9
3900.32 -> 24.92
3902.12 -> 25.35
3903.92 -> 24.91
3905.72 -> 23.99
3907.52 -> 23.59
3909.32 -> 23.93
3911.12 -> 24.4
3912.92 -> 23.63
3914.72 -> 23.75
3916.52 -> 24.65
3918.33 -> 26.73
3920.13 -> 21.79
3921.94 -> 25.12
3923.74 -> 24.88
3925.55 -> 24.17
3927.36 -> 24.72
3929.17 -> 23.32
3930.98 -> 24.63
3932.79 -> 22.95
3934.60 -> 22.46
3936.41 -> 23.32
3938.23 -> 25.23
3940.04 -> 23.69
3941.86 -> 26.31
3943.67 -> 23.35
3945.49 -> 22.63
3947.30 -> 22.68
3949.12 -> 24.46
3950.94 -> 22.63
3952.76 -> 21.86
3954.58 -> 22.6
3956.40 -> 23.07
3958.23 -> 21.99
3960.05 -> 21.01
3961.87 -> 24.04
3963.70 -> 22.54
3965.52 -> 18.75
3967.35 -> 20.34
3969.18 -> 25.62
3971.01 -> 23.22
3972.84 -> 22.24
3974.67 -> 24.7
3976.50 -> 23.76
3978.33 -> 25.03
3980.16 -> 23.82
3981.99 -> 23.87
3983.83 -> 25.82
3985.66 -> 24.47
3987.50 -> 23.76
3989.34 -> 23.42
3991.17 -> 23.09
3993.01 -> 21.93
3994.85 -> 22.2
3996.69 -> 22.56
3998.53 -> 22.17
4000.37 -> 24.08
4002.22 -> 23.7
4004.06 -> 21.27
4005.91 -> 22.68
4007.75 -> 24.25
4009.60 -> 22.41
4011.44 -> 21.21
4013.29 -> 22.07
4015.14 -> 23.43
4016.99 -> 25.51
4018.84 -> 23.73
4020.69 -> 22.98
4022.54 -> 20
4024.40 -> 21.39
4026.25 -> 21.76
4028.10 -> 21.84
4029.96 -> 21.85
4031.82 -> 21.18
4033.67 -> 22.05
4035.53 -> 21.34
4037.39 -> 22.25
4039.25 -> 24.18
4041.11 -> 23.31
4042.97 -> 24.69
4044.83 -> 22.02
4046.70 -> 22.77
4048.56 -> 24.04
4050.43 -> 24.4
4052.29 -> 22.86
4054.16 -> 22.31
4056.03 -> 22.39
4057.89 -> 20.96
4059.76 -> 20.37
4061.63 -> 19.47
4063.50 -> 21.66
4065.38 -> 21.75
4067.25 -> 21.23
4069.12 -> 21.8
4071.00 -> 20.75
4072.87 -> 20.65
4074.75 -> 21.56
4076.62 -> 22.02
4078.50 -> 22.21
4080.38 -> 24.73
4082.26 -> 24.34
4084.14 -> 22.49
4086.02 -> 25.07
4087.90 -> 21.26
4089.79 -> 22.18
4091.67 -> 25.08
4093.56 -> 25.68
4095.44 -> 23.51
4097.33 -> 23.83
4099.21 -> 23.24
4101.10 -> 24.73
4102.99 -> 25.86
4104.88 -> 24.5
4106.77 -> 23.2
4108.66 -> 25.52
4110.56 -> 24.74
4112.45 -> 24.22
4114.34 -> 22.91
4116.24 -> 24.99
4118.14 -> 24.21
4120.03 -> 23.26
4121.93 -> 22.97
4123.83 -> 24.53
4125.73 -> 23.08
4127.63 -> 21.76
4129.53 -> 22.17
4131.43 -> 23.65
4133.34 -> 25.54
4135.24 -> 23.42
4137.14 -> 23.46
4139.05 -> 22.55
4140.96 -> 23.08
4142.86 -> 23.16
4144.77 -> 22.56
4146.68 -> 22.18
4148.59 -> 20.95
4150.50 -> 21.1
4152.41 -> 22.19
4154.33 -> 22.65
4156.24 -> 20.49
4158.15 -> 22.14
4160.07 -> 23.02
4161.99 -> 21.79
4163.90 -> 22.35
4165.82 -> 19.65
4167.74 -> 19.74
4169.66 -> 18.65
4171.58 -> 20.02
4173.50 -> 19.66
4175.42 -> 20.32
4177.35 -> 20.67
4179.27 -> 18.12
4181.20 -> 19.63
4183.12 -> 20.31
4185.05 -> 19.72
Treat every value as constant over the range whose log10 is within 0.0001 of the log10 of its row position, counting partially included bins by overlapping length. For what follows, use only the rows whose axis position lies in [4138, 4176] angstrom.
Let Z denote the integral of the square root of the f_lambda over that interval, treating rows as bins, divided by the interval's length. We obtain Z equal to 4.63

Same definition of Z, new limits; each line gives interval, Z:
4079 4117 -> 4.91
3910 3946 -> 4.91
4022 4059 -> 4.73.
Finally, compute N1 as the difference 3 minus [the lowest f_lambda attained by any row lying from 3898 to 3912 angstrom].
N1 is -20.6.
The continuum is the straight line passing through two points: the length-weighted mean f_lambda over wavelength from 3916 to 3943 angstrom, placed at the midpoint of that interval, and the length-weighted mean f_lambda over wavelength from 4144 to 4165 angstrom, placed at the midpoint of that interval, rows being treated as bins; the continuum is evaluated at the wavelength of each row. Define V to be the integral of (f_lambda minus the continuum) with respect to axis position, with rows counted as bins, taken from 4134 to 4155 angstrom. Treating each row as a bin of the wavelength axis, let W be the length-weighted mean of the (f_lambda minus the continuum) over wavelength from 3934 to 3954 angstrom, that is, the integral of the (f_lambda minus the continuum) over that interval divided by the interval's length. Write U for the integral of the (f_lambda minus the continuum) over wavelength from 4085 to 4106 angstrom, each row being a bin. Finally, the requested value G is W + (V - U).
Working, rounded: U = 32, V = 10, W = -0.6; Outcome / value -23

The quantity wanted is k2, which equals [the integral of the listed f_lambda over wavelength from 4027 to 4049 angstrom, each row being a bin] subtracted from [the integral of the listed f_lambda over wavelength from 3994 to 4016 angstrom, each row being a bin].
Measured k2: 2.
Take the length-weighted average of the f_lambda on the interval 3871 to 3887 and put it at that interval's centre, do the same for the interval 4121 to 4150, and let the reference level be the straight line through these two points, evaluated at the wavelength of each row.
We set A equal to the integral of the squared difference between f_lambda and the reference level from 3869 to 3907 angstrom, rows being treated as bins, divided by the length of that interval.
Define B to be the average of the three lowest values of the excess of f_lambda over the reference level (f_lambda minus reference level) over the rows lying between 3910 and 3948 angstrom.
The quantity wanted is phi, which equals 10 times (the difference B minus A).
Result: -85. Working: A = 4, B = -4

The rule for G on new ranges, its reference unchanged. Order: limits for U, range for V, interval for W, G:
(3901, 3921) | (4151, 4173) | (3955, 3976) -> -14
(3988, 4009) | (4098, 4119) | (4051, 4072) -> 54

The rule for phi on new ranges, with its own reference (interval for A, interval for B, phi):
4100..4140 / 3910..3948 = -59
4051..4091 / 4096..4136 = -77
